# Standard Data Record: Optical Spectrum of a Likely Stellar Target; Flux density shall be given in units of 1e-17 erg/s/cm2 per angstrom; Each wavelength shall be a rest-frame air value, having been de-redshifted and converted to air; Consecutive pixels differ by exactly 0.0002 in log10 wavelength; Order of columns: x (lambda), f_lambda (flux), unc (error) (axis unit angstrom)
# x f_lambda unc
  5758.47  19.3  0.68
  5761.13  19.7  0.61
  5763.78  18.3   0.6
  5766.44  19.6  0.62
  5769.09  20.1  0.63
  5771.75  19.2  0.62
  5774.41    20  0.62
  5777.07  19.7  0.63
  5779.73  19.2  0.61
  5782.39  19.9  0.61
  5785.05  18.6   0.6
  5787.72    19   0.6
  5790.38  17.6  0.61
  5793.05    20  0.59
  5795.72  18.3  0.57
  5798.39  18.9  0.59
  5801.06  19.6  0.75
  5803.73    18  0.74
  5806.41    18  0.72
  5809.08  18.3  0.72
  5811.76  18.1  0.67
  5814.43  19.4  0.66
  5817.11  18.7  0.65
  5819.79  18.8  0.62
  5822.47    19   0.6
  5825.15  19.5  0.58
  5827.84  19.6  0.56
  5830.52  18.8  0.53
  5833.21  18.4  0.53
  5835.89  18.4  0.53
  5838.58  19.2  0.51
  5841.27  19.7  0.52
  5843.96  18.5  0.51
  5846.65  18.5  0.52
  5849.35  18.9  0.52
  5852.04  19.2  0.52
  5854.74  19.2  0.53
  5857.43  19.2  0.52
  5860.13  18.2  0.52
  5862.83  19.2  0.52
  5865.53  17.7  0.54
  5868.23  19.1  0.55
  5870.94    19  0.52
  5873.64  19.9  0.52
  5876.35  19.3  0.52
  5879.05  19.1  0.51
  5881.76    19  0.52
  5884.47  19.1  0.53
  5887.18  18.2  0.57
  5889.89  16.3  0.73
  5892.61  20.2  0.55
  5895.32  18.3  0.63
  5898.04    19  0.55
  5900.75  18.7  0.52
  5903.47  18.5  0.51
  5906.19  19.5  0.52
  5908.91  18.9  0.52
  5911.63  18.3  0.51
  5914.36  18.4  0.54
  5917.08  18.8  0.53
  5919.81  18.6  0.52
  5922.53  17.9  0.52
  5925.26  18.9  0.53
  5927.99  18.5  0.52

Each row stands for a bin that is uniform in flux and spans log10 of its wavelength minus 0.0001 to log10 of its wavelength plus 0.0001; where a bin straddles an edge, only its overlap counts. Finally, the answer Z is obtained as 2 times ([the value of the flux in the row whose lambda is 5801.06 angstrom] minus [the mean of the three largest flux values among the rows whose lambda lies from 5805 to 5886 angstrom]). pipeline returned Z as -0.3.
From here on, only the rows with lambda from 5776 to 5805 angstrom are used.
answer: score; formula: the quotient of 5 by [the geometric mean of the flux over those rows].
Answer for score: 0.264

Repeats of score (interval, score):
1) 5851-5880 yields 0.263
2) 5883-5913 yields 0.269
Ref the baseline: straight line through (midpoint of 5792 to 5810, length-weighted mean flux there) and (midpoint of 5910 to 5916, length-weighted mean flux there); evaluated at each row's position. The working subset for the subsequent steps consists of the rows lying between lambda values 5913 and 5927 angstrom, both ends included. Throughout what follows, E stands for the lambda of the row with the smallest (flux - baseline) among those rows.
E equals 5922.53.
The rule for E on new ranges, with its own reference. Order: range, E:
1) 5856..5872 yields 5865.53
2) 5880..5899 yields 5889.89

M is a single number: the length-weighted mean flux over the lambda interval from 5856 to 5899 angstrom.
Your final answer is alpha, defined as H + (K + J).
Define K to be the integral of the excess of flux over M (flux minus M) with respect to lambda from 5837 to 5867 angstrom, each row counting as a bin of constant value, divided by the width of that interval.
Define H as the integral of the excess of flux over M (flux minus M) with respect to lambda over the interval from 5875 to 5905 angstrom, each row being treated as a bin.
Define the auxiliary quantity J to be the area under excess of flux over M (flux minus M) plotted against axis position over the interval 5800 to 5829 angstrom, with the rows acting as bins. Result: -3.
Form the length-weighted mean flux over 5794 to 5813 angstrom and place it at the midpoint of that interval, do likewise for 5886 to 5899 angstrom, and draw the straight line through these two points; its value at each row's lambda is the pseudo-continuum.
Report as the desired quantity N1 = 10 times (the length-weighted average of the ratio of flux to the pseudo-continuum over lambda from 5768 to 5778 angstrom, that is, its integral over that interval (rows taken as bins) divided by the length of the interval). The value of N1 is 10.66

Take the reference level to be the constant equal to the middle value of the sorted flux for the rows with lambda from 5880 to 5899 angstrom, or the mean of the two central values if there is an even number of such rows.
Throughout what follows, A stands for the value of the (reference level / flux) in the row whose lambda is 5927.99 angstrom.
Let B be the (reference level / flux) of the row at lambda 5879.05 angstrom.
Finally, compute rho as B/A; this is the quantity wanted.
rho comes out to 0.969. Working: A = 1.03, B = 0.99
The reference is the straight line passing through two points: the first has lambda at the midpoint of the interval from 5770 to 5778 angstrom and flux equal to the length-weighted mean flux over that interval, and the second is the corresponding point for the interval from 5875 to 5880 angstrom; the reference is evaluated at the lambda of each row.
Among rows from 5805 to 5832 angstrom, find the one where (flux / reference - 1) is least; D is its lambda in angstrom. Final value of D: 5806.41 angstrom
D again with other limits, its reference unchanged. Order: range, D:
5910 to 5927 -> 5922.53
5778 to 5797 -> 5790.38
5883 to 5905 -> 5889.89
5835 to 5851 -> 5835.89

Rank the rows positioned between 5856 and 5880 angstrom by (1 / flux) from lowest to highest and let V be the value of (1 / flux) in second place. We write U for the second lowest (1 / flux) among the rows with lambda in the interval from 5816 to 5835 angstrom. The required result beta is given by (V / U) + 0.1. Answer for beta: 1.11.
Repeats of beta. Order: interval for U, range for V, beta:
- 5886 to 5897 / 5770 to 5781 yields 1.03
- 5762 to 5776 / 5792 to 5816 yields 1.12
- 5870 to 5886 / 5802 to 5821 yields 1.13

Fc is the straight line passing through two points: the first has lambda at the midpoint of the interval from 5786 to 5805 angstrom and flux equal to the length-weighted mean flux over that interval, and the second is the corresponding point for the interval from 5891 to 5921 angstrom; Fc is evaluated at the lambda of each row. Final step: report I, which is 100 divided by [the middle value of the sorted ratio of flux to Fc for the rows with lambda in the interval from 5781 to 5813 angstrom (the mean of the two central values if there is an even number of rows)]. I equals 102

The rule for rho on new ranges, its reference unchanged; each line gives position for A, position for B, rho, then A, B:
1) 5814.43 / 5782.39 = 0.975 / 0.98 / 0.95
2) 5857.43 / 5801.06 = 0.980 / 0.99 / 0.97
